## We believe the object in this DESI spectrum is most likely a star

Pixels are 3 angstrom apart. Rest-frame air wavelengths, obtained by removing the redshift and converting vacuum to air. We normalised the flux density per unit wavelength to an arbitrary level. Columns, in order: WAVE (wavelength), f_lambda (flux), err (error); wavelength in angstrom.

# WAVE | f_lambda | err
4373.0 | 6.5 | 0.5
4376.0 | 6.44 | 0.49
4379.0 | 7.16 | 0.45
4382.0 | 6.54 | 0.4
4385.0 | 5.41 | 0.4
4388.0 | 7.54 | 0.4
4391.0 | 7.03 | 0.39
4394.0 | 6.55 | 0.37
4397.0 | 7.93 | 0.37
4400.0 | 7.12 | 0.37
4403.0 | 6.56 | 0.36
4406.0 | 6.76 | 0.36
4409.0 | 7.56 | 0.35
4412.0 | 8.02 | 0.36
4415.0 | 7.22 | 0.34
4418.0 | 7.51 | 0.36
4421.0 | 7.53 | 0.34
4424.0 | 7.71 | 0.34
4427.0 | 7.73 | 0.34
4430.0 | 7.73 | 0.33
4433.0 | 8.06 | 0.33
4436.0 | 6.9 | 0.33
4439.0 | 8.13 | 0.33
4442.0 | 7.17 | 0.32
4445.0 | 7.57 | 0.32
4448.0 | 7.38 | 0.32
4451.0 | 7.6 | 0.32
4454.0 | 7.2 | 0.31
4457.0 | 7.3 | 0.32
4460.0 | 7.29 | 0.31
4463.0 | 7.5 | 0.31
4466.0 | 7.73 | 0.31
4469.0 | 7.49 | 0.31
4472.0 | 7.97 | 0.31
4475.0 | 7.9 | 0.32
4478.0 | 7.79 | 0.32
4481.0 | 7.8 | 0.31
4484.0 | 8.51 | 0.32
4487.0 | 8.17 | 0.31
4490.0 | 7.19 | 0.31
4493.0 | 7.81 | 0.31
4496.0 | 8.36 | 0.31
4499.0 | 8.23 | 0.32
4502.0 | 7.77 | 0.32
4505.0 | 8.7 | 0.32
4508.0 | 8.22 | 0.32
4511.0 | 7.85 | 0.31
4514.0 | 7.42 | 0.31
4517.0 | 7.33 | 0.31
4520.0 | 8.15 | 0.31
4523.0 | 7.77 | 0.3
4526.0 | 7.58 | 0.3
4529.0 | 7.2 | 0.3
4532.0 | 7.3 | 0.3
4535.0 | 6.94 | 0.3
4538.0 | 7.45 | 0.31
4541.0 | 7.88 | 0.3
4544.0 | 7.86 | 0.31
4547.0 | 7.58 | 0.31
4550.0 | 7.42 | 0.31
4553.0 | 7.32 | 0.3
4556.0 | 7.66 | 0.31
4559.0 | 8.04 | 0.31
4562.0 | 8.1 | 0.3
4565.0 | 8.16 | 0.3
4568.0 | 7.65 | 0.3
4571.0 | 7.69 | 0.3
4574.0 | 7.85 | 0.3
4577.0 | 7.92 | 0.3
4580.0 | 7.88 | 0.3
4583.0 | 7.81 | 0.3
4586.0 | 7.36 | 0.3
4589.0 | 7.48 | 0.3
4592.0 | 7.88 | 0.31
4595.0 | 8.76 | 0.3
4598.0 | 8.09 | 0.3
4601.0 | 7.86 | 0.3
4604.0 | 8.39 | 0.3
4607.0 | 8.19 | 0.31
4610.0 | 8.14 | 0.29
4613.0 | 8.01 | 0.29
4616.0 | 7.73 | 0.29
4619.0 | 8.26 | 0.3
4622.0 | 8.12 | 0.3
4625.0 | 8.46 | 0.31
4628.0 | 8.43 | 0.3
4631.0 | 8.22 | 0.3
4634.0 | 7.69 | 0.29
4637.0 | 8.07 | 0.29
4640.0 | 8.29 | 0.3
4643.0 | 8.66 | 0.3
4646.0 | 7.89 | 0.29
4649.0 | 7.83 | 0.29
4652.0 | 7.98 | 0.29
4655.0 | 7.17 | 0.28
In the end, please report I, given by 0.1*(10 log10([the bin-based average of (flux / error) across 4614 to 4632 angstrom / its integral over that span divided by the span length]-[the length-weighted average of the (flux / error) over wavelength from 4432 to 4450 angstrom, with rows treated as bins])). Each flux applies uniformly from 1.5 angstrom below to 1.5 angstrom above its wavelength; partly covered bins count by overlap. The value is 0.62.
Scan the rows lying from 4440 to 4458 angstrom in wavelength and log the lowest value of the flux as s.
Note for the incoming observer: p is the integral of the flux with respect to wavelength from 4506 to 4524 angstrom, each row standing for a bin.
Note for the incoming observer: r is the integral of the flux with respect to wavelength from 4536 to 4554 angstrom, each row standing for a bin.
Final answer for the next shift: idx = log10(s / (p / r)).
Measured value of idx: 0.842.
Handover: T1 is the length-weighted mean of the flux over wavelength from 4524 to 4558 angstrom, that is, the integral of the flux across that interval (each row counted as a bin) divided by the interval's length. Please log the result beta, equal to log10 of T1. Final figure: 0.874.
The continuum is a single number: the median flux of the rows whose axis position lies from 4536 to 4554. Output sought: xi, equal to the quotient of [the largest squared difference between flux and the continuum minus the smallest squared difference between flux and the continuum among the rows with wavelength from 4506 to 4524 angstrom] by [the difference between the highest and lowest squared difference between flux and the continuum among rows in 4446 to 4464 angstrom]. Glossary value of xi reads 4.9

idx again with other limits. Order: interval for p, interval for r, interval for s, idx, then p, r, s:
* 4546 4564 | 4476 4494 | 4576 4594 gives 0.877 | 139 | 142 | 7.36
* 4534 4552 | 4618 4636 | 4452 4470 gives 0.894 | 136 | 147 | 7.2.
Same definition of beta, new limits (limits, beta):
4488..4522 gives 0.898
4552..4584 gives 0.894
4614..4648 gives 0.912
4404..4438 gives 0.876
